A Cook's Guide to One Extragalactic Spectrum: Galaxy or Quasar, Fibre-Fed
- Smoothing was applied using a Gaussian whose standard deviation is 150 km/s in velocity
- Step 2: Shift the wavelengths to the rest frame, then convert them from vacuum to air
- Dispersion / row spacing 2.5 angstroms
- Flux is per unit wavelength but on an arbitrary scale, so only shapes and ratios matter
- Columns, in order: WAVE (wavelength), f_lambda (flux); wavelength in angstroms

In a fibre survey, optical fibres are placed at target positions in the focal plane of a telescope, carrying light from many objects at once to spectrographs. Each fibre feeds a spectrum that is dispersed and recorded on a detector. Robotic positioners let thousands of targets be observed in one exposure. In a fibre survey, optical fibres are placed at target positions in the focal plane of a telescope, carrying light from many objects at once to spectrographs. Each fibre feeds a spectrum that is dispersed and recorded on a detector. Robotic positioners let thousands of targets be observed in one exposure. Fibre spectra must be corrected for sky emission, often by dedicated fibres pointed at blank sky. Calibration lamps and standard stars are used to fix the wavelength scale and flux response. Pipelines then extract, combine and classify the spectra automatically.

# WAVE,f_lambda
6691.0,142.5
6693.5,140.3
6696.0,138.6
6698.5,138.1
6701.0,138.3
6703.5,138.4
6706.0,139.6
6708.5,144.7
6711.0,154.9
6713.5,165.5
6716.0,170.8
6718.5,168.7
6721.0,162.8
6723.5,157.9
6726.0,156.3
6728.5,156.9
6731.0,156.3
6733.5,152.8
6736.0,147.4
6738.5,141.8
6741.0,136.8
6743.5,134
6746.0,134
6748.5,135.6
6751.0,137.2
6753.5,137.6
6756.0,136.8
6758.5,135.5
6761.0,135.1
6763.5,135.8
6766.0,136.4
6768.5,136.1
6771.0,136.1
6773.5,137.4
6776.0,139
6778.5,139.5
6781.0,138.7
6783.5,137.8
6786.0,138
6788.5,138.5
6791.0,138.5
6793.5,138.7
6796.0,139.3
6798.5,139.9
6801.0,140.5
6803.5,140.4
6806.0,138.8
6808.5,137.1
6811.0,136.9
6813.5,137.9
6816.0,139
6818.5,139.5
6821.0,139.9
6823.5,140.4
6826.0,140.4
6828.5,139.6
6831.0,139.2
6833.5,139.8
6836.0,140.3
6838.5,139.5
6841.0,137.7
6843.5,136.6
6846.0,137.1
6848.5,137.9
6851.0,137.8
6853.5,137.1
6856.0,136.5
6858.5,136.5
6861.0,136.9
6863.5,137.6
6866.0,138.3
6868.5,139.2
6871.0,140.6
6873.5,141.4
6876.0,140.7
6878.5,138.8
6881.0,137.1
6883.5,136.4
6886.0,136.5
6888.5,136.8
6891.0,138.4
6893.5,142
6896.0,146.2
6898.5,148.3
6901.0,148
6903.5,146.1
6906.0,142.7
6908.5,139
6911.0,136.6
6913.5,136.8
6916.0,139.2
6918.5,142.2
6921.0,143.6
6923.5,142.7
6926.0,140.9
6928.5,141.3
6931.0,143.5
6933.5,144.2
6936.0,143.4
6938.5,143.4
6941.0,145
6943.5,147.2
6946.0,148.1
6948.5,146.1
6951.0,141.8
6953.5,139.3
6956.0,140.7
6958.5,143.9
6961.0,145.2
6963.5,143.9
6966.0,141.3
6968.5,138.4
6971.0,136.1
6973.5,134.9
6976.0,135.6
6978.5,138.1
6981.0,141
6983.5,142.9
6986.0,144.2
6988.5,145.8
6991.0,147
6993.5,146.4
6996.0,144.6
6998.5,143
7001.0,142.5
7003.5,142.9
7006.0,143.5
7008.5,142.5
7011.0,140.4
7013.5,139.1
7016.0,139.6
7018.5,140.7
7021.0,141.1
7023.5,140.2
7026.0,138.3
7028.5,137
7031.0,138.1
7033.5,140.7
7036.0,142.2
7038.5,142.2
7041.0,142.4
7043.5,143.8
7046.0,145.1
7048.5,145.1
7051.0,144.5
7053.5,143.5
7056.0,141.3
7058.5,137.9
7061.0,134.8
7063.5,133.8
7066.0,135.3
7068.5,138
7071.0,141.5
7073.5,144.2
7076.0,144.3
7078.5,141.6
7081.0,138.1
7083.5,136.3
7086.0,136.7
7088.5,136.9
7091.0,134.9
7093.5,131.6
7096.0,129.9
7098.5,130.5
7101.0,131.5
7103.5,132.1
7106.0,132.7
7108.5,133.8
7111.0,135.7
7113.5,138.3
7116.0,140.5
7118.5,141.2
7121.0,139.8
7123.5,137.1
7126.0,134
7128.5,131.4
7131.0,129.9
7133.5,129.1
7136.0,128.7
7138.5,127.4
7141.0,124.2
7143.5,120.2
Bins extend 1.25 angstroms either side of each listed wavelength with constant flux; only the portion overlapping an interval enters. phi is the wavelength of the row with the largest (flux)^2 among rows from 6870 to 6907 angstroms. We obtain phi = 6898.5 angstroms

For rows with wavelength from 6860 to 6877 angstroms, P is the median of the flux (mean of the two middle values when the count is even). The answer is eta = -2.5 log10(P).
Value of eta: -5.36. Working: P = 139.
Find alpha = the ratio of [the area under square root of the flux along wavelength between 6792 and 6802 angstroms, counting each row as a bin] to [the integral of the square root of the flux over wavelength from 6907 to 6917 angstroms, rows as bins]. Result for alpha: 1.01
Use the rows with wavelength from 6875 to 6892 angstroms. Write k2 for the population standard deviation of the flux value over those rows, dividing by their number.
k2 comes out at 1.5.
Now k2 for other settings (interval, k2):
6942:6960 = 3.1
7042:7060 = 2.4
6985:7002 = 1.6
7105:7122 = 3.1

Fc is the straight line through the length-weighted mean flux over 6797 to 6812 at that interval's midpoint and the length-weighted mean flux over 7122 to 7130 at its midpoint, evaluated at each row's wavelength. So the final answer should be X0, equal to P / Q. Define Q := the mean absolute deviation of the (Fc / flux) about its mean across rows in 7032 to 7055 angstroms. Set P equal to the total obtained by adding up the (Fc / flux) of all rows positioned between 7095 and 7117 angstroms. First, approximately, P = 9.05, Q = 0.009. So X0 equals 1026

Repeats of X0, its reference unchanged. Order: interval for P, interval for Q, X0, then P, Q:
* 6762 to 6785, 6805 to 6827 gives 1099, 9.13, 0.008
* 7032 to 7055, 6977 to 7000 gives 583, 8.51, 0.015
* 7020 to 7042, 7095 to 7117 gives 402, 8.70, 0.022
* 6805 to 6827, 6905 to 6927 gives 563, 9.00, 0.016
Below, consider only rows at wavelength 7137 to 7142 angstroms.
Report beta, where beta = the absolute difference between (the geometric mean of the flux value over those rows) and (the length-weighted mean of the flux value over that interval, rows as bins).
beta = 0.24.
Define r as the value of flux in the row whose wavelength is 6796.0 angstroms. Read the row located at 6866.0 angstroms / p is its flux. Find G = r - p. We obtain 1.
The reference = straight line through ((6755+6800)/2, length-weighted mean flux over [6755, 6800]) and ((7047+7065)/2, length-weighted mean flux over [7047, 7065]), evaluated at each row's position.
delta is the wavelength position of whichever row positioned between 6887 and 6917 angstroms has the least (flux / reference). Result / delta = 6911.0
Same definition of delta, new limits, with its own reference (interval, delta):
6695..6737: 6698.5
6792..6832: 6811.0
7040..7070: 7063.5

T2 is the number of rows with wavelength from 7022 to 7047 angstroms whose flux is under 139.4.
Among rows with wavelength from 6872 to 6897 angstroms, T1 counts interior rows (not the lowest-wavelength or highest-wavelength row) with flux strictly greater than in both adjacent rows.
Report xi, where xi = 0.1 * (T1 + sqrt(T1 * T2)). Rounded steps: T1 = 0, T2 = 3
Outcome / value 0.00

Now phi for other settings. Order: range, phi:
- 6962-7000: 6991.0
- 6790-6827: 6801.0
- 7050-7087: 7051.0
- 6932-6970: 6946.0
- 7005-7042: 7006.0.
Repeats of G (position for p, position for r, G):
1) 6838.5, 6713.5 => 26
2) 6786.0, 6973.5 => -3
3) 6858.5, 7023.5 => 4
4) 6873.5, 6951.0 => 0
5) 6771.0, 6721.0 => 27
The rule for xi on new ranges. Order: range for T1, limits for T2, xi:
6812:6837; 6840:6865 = 0.00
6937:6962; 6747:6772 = 0.42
